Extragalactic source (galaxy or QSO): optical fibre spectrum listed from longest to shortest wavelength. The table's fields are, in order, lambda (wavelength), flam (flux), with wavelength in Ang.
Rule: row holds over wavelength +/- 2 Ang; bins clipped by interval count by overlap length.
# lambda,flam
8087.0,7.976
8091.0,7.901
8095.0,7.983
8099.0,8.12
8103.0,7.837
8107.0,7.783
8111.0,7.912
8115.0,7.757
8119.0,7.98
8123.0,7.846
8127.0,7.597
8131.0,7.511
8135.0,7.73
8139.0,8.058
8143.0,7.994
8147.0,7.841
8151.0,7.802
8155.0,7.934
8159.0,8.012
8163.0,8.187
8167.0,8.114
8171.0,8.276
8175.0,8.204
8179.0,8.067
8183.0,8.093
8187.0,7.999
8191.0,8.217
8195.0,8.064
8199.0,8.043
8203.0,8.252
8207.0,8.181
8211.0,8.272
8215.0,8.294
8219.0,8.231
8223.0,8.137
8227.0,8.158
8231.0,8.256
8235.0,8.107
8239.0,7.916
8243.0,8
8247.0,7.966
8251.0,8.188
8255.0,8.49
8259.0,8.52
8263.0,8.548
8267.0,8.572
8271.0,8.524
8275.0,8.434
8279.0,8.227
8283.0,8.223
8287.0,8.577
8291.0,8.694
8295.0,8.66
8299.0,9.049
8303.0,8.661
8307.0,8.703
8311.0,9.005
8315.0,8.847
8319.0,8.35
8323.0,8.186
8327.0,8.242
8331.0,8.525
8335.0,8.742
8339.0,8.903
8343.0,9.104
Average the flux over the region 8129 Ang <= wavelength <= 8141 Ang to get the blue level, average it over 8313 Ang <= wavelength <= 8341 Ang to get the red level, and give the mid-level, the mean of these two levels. 8.15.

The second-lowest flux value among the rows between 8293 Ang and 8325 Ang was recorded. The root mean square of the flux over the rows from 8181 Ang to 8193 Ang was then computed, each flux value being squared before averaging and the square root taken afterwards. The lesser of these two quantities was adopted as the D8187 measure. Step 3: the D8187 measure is 8.10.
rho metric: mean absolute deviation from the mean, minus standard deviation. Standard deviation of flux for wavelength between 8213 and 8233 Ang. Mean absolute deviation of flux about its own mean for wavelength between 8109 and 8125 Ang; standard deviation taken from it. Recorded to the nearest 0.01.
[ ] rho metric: 0.01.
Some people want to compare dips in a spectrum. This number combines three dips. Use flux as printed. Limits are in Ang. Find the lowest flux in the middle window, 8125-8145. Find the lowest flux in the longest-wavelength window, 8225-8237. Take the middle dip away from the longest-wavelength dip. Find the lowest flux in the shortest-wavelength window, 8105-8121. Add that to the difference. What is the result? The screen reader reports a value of 8.35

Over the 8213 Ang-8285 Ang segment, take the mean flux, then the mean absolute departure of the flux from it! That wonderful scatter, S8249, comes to 0.169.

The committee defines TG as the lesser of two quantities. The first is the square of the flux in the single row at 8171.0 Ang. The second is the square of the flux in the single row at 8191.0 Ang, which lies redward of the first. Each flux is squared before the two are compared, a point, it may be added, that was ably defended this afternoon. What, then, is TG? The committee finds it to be 68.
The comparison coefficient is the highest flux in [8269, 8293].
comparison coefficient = 8.694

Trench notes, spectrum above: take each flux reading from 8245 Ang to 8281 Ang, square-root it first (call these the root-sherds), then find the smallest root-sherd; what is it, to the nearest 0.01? 2.82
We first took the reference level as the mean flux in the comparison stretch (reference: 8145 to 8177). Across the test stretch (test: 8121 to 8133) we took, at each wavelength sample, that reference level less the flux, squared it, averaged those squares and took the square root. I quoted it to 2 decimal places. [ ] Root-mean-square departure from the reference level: 0.42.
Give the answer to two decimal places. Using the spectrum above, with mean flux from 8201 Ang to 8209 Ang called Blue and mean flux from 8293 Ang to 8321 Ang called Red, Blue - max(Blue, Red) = -0.54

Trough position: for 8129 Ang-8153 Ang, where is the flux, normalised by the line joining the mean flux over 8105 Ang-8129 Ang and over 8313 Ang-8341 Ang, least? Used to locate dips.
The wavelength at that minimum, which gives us 8131.0 Ang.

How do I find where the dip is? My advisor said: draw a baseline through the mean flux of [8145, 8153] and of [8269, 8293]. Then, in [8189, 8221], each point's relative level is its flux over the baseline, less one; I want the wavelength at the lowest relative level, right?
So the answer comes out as 8199.0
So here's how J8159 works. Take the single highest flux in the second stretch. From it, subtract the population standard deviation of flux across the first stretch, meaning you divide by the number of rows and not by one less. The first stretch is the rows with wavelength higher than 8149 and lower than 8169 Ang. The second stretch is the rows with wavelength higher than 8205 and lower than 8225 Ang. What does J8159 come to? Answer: 8.16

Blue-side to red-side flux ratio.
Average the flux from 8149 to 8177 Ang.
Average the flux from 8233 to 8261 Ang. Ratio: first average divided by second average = 0.988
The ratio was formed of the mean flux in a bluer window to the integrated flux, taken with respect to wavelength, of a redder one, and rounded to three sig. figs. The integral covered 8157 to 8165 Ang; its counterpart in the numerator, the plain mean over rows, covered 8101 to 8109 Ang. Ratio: 0.121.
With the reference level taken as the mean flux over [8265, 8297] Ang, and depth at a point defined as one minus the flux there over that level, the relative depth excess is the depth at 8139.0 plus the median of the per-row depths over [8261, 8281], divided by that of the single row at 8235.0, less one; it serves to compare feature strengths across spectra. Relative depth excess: 0.0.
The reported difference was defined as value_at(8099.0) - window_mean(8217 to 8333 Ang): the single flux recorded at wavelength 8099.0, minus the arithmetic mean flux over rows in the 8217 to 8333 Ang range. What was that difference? -0.29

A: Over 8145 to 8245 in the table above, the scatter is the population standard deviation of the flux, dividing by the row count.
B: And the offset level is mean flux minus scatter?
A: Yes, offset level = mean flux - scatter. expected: 7.97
